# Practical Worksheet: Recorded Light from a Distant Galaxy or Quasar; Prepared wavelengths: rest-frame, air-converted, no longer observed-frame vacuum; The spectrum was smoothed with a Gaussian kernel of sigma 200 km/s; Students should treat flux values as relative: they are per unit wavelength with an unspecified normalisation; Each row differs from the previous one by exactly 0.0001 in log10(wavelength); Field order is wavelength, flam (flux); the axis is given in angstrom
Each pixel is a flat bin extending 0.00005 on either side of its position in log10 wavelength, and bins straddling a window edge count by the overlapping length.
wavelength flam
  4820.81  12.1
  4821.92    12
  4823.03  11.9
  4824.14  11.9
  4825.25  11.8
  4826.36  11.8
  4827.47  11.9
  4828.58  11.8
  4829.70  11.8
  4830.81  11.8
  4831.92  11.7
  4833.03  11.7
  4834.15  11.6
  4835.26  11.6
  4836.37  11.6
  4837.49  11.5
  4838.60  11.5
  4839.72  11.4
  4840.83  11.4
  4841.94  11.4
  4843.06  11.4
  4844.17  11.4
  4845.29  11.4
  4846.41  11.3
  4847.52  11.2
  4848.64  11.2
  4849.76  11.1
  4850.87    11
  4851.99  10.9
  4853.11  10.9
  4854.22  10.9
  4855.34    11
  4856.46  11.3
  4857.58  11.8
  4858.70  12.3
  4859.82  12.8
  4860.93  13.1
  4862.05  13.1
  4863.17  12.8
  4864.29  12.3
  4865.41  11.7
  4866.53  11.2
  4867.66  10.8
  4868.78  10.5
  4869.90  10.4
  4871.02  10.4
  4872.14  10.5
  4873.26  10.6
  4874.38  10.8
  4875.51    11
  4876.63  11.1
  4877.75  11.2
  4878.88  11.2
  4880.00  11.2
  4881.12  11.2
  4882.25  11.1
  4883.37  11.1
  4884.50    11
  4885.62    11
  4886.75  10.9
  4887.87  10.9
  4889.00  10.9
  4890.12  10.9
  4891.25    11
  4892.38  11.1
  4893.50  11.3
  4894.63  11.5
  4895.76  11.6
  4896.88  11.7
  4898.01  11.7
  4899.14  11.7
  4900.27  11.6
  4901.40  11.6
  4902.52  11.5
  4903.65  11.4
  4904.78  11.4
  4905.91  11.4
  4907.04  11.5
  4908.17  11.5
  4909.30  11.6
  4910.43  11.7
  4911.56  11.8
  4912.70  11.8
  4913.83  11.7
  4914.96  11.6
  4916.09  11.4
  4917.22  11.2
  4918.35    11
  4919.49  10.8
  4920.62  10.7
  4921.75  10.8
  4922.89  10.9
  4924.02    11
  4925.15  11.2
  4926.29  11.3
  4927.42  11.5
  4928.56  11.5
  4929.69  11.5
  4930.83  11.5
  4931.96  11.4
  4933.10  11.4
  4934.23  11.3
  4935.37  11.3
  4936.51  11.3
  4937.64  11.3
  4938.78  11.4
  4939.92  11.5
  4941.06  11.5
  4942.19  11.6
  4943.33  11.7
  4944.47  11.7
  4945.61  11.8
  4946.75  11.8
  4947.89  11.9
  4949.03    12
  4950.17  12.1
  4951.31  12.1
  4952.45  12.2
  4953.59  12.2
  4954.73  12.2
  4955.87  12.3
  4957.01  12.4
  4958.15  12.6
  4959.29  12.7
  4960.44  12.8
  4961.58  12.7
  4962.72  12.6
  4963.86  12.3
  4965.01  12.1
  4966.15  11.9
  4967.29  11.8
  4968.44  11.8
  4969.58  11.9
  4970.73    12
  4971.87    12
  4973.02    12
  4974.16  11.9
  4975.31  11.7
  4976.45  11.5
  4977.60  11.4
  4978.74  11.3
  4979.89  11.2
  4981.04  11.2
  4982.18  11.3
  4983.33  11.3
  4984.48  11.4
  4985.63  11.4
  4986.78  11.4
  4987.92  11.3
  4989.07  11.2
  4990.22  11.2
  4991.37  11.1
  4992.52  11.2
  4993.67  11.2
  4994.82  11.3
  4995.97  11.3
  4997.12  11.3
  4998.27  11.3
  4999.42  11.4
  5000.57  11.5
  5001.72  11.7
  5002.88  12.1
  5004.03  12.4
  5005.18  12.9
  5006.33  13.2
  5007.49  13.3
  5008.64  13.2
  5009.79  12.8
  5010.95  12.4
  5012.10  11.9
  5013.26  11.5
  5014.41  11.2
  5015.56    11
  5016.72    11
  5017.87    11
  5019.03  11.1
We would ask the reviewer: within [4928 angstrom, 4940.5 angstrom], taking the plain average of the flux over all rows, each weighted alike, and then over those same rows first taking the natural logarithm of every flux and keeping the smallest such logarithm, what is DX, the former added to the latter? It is 13.8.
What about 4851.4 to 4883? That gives 13.7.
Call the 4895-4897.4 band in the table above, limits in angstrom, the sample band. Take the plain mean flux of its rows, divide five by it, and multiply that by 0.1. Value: 0.0429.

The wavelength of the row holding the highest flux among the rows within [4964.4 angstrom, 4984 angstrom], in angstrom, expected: 4965.01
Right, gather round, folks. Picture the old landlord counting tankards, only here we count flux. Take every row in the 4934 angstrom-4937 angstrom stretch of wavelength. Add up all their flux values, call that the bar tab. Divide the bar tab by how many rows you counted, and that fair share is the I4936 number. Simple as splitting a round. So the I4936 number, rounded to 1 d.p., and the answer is 11.3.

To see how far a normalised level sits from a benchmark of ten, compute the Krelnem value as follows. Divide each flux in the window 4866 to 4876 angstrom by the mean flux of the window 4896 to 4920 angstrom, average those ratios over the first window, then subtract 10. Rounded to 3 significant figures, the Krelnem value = -9.07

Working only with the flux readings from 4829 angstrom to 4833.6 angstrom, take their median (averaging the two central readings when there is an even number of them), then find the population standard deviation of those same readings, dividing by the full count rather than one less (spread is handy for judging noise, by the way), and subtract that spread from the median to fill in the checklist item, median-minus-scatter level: 11.7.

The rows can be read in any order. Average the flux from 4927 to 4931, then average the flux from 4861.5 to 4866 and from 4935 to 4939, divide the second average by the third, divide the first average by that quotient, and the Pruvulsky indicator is 10.4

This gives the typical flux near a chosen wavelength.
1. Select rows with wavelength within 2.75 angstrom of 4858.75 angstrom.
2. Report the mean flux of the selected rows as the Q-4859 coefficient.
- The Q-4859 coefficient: 12.3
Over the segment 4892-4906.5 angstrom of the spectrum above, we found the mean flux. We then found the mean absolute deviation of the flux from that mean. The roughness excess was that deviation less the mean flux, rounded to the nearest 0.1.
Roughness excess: -11.4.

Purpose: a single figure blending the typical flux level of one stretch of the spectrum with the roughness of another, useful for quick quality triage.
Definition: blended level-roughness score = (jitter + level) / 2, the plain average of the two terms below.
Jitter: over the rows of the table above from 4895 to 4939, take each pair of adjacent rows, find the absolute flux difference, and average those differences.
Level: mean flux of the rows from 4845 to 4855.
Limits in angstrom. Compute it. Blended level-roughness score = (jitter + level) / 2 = 5.59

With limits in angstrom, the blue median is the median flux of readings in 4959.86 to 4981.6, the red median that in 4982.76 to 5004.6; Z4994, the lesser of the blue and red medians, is 11.3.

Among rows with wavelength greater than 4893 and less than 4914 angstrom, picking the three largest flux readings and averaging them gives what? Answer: 11.8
